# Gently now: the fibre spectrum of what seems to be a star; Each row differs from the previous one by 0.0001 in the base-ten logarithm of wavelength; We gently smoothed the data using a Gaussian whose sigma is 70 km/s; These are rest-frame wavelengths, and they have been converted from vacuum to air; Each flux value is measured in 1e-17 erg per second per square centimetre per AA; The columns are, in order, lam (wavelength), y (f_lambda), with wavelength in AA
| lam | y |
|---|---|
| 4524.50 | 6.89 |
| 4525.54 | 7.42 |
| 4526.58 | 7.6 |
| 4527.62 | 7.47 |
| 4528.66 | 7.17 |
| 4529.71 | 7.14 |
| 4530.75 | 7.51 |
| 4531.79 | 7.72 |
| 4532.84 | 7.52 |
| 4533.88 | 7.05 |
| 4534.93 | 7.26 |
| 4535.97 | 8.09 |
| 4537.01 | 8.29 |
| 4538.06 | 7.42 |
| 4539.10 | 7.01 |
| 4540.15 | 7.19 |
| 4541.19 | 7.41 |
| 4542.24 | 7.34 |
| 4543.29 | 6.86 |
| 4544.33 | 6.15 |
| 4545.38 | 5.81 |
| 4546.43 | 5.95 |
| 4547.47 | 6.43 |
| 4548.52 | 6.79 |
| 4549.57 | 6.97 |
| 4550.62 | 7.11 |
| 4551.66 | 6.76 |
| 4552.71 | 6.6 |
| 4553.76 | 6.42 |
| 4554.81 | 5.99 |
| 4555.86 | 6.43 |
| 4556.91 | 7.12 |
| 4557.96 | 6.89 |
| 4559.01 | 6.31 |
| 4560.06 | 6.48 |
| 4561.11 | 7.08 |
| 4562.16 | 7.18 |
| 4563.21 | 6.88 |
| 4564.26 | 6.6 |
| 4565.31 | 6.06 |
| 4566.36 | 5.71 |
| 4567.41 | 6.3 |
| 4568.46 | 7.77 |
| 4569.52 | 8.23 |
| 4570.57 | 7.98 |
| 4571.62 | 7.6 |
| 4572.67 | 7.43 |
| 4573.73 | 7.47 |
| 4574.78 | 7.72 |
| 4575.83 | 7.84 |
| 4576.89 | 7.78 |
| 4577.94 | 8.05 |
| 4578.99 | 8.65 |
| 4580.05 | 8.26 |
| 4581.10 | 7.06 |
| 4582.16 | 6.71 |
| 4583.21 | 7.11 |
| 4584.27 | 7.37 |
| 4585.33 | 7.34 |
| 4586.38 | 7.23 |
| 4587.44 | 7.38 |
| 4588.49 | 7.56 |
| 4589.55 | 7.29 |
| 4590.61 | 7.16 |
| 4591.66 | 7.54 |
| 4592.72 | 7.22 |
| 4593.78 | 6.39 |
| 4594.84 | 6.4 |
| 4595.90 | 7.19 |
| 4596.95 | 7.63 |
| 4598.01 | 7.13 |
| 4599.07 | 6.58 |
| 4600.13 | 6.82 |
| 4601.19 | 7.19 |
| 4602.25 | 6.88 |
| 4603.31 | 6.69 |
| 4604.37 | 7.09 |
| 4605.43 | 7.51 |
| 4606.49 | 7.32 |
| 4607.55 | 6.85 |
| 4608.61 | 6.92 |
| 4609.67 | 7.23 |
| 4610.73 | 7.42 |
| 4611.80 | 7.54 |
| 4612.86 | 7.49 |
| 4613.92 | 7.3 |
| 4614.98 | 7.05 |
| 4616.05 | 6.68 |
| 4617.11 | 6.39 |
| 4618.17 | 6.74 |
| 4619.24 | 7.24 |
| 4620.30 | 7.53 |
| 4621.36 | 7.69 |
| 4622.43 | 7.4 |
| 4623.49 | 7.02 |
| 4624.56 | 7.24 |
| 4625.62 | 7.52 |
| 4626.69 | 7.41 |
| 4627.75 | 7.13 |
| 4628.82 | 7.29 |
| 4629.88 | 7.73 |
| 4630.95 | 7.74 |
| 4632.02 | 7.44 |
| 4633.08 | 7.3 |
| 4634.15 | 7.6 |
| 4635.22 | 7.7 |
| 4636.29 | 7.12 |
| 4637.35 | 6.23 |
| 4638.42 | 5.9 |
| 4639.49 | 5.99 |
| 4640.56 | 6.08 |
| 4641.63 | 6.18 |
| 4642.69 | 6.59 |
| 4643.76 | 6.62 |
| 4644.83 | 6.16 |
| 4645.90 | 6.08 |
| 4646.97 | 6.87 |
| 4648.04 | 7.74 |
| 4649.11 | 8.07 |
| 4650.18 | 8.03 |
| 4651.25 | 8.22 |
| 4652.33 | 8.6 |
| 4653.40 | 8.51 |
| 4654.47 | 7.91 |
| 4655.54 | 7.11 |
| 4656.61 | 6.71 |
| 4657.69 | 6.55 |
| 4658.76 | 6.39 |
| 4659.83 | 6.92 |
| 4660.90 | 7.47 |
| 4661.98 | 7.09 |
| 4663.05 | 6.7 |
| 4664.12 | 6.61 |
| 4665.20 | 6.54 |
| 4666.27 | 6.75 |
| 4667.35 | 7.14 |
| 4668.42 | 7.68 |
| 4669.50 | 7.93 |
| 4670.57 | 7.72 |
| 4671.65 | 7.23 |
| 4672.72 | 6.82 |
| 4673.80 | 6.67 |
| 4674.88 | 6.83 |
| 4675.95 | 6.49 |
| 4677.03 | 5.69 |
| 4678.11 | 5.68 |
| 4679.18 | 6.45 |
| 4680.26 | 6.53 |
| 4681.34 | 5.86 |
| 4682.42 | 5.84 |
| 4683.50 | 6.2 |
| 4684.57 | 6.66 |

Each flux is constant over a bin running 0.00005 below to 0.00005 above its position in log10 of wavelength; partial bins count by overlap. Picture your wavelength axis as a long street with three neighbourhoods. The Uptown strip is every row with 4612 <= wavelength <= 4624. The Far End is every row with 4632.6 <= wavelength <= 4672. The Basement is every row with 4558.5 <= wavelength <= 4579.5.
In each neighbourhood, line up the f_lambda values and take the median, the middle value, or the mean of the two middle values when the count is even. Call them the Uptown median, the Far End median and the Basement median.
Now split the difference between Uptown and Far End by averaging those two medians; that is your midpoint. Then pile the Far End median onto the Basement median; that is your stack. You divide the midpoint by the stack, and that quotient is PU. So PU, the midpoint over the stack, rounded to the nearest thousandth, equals 0.493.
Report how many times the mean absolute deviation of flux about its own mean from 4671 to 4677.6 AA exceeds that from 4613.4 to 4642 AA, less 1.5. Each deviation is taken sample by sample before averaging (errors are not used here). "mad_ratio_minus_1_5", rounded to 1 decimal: -0.7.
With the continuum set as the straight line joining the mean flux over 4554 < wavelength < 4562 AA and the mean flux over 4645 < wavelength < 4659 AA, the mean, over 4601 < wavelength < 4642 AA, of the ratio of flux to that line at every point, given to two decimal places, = 0.99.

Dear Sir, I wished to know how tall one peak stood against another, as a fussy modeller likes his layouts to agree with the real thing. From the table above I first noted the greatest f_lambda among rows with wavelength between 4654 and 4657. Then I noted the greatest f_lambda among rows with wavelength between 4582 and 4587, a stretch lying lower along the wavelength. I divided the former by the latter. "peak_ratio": 1.07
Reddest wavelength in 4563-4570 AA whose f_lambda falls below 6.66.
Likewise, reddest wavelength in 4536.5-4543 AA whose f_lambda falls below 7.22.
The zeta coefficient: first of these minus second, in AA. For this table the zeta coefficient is 27.3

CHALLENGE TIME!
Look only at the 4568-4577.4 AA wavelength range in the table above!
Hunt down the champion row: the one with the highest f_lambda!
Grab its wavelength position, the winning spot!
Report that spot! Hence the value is 4569.52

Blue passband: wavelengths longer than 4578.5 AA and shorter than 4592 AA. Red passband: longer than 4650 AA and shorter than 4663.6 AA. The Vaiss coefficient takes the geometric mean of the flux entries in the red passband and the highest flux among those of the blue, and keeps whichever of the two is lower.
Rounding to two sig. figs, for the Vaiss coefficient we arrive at 7.4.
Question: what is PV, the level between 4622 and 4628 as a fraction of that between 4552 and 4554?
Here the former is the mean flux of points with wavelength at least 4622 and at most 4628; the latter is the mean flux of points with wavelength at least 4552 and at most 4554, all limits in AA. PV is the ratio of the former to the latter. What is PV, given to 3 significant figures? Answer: 1.12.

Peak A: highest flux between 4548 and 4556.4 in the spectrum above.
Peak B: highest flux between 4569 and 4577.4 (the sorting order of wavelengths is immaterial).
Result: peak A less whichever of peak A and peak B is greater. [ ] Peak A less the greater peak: -1.1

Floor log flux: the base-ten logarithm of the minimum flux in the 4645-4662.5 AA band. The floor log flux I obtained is 0.78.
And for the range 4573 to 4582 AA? 0.85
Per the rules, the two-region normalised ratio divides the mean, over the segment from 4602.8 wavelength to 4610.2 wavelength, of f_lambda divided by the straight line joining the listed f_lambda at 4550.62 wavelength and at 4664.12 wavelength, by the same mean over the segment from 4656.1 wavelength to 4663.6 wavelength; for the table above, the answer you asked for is 1.00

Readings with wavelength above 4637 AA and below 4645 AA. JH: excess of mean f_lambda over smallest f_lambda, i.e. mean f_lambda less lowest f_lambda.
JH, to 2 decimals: 0.32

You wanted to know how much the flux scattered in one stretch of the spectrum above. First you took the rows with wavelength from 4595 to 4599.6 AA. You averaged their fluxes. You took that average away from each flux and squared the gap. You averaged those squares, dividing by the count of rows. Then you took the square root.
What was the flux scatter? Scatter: 0.4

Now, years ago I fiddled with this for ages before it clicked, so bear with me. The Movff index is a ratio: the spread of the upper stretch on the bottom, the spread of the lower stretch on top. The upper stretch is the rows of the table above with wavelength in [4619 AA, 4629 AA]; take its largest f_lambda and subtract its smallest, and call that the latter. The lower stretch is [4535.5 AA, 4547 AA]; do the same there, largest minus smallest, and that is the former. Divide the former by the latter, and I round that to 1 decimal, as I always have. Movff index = 3.7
